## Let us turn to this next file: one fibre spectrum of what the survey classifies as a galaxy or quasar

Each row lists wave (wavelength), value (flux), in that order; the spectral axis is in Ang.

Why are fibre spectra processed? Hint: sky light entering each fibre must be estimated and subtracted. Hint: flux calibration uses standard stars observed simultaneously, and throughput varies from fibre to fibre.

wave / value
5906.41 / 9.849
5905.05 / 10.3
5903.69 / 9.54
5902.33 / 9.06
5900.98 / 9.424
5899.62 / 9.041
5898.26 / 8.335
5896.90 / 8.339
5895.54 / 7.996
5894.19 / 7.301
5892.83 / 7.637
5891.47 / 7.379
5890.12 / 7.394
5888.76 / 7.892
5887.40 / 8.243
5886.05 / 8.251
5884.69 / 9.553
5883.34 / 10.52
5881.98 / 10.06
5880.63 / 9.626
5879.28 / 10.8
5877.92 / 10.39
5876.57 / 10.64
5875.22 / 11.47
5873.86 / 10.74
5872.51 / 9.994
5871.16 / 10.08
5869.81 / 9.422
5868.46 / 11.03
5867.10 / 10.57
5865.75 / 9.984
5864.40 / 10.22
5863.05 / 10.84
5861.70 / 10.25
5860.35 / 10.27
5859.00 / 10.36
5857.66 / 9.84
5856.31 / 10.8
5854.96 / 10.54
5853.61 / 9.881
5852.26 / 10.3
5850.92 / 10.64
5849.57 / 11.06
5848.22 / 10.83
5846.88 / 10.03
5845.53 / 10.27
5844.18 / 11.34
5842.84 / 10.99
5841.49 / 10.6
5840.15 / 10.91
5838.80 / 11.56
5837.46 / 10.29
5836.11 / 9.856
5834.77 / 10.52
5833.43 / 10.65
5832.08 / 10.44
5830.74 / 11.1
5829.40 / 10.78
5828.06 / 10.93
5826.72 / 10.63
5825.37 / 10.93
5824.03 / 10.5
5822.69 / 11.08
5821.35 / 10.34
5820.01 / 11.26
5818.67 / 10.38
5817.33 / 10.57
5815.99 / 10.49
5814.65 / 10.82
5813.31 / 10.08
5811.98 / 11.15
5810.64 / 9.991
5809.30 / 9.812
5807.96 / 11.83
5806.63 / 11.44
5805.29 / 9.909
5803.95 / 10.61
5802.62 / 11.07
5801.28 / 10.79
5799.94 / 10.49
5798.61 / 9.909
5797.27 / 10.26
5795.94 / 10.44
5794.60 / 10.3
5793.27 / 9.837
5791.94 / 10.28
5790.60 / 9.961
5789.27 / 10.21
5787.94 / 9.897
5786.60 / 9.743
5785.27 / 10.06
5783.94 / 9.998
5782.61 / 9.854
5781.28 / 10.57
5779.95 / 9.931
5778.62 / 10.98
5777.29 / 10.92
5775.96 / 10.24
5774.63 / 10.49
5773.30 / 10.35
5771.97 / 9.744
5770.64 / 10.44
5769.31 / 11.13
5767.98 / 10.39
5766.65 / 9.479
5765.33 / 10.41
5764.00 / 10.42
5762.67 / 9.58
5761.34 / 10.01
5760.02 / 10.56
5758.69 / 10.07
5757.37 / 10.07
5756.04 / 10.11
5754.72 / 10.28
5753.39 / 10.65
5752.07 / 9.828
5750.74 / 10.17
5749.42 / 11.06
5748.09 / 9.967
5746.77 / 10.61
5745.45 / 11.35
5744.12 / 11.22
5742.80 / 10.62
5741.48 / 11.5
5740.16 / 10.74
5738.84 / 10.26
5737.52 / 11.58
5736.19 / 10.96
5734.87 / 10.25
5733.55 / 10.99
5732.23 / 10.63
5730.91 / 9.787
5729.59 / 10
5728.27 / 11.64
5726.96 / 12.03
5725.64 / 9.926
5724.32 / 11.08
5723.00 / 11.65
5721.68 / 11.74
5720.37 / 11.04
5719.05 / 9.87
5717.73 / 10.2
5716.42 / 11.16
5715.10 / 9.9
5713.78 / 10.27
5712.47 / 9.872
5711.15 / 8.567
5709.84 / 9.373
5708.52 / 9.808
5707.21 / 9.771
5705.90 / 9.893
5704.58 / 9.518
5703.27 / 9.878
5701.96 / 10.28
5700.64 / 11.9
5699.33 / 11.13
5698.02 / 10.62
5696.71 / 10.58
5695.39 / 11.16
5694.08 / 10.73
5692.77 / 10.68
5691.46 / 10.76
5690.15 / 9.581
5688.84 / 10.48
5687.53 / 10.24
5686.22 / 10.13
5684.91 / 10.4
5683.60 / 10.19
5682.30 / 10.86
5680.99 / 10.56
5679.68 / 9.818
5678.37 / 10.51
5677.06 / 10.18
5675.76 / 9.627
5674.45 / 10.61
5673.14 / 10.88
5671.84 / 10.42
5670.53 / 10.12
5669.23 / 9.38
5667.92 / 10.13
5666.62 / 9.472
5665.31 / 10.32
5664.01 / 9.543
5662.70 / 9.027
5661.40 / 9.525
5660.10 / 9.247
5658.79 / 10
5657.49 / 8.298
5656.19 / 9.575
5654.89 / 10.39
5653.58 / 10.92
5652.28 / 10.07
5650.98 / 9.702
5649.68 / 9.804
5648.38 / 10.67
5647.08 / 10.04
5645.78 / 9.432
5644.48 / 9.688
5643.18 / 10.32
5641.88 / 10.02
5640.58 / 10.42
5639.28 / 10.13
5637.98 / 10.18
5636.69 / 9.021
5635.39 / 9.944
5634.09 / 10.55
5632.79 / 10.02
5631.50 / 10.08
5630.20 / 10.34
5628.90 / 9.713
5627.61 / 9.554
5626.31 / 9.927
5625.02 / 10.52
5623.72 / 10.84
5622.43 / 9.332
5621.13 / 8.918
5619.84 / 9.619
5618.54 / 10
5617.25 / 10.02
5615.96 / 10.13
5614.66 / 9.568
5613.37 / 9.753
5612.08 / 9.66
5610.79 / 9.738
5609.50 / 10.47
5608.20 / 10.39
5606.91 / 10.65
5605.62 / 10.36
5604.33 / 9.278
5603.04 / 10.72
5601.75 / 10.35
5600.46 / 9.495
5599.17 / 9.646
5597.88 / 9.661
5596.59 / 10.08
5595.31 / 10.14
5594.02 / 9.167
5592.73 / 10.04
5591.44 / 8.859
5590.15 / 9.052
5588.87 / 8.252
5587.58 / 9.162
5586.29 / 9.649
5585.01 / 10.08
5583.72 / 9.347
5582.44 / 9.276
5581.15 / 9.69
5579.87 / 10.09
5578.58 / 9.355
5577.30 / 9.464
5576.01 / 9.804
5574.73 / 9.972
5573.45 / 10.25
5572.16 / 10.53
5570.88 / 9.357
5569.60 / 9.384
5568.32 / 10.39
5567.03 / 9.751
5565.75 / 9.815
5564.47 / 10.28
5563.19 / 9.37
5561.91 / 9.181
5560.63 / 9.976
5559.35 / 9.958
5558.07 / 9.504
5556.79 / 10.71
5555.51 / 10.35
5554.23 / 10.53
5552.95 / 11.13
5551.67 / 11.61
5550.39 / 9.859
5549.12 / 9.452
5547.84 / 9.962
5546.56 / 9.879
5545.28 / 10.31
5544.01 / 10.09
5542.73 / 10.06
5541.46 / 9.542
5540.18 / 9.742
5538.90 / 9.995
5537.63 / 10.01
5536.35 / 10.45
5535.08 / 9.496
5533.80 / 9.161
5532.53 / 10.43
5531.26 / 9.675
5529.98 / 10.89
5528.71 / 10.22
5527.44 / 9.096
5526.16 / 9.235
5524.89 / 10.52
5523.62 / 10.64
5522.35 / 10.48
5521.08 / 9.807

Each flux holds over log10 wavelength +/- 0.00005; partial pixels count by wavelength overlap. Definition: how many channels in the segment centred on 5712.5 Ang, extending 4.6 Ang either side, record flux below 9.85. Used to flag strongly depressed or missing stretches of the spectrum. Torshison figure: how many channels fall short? 3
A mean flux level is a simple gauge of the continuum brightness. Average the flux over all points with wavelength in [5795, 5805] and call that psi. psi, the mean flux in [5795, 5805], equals 10.5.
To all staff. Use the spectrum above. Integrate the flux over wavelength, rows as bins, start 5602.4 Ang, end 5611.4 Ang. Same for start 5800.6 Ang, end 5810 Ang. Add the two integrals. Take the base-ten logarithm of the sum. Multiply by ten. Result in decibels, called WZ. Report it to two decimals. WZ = 22.86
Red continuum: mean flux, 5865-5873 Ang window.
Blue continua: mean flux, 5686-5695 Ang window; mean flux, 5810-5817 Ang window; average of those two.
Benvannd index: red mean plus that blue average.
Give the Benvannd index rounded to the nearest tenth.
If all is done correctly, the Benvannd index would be 20.6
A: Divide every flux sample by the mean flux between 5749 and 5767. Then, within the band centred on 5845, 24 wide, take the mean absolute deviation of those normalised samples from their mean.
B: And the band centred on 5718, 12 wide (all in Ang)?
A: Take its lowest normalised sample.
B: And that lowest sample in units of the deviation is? 27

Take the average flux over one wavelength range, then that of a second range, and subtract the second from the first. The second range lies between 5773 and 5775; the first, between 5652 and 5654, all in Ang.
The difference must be 0.1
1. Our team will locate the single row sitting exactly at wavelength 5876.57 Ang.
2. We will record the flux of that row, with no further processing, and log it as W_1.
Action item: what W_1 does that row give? 10.64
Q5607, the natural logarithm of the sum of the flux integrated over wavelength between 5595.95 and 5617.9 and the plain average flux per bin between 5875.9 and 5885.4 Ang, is 5.44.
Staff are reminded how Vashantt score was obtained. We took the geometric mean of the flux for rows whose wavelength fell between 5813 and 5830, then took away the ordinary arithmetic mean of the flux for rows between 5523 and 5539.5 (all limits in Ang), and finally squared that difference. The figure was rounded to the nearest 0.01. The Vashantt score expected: 0.47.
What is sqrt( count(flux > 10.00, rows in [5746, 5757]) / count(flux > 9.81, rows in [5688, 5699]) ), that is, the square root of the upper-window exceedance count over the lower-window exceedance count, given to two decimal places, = 0.93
